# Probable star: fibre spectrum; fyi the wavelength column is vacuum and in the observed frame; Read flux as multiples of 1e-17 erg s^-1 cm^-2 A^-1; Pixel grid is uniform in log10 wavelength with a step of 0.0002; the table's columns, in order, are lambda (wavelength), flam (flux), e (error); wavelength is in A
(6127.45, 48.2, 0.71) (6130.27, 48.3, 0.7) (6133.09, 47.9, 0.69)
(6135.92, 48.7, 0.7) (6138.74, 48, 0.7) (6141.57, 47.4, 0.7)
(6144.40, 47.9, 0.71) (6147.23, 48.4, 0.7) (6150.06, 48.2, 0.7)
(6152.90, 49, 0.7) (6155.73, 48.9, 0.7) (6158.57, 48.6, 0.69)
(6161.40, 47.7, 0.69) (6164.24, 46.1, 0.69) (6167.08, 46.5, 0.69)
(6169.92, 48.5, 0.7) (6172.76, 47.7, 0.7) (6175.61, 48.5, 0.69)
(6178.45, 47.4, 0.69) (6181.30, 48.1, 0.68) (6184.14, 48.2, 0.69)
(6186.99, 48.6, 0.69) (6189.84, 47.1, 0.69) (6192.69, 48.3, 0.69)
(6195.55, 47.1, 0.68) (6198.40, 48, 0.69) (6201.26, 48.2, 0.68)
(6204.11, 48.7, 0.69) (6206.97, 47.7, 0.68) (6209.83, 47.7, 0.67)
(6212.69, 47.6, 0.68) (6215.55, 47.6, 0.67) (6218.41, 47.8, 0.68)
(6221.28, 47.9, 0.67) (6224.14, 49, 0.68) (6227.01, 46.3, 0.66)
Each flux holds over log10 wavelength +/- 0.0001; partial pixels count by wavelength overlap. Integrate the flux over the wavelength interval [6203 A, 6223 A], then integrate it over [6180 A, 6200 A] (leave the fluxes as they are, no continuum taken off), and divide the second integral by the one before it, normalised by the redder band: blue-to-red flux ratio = 1.00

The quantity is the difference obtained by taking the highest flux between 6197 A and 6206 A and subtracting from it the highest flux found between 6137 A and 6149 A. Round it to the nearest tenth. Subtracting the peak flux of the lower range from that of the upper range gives 0.3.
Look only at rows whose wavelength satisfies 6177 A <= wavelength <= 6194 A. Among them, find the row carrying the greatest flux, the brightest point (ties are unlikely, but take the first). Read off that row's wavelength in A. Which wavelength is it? 6186.99 A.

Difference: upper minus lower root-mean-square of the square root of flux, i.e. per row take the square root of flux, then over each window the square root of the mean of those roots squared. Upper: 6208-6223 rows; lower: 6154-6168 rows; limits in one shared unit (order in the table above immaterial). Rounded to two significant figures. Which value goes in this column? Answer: 0.012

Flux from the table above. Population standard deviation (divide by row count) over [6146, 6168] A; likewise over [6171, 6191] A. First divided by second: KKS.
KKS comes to 2.0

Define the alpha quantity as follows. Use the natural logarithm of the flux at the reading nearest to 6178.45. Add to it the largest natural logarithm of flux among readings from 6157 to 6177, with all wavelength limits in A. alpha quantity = 7.74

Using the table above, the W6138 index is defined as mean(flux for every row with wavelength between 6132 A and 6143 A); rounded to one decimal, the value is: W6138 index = 48.0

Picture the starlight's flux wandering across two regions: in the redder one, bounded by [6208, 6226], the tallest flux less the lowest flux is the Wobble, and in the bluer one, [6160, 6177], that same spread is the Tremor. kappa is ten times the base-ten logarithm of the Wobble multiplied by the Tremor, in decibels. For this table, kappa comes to 5.3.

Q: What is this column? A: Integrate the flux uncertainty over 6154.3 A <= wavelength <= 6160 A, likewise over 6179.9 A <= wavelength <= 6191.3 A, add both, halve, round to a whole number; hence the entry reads 6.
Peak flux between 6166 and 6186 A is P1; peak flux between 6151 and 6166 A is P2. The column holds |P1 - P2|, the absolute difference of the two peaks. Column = 0.5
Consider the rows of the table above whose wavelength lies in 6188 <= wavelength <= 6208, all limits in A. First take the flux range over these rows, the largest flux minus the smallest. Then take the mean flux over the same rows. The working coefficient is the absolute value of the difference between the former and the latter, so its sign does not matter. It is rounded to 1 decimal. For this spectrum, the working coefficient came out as 46.3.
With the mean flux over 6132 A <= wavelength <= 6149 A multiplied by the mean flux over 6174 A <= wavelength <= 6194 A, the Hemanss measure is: 2308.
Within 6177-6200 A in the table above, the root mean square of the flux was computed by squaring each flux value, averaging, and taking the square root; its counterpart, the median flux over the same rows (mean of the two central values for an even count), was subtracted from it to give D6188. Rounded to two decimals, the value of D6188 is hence -0.20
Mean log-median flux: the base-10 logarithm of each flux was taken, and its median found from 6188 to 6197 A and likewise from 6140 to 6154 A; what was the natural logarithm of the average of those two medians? 0.518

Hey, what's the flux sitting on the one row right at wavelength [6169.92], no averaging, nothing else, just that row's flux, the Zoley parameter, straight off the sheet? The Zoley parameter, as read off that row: 48.5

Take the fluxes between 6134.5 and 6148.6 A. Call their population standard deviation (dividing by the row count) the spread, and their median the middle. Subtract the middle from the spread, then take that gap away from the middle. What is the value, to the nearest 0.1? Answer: 95.6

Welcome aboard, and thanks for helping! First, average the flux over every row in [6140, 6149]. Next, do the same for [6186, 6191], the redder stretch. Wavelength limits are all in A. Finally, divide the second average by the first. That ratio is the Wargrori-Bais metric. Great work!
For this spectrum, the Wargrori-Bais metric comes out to 1.00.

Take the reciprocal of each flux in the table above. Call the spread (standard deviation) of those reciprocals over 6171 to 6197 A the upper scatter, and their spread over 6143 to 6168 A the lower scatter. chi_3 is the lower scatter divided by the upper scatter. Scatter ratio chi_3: 1.8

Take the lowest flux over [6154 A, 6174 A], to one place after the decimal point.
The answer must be 46.1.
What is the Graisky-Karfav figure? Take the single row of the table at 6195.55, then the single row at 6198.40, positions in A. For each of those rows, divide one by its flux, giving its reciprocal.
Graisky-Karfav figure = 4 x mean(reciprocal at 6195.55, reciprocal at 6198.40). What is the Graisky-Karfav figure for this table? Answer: 0.0841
